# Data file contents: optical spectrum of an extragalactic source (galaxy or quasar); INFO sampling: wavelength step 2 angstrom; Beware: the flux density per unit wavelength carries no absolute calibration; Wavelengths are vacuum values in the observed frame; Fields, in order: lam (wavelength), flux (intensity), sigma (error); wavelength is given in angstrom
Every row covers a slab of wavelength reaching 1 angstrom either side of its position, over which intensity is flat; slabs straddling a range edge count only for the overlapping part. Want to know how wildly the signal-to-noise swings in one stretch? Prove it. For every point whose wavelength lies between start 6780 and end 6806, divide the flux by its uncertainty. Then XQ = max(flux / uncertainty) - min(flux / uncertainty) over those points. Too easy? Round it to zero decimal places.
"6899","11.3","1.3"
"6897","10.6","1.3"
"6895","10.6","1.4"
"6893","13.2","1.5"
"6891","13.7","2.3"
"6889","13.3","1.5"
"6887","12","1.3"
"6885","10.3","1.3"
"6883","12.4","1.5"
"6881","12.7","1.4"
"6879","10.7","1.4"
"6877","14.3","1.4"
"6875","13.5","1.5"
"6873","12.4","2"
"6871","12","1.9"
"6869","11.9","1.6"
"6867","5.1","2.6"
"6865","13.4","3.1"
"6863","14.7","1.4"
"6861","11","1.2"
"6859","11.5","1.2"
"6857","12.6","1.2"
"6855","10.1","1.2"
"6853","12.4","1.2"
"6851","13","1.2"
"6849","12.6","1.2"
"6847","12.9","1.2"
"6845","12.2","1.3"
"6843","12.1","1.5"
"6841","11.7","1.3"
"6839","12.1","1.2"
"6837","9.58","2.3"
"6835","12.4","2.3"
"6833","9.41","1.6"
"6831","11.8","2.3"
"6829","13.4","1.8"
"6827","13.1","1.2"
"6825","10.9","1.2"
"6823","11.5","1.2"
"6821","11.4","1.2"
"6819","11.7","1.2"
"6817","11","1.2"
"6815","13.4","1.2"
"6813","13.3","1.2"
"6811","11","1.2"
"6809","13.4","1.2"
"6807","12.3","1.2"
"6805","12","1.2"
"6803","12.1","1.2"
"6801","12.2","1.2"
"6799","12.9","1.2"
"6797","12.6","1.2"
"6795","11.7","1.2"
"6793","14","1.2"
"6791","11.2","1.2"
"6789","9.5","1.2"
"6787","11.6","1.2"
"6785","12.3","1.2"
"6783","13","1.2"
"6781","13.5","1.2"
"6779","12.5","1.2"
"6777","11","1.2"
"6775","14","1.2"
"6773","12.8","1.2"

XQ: 4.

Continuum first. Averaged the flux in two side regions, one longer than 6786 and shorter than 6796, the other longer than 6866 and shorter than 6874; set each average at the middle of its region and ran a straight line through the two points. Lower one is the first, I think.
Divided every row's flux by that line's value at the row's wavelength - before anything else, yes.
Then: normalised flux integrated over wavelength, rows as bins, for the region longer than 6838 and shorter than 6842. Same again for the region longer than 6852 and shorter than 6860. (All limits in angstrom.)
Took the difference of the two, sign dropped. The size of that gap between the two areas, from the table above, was 4.4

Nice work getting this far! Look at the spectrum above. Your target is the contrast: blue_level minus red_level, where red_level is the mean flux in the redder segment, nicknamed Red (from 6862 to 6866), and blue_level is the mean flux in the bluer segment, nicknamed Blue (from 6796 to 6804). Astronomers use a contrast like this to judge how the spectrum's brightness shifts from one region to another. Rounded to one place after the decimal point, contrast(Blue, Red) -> -1.6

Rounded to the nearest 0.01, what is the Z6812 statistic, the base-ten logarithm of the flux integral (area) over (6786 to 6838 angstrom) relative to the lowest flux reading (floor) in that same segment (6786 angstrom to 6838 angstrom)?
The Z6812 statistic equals 1.82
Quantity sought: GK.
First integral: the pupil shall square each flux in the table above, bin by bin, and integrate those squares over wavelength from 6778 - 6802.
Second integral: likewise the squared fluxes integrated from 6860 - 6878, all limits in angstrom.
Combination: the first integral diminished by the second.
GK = 894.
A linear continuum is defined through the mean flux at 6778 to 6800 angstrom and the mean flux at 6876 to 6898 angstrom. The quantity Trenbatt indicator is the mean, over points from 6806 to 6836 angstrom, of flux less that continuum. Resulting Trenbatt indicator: -0.22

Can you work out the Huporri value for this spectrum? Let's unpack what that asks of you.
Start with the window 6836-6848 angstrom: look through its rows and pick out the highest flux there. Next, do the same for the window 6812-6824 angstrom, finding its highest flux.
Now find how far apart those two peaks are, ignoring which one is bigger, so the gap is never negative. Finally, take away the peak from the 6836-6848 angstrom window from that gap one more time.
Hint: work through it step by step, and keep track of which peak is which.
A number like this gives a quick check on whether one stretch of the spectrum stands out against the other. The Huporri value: -12.4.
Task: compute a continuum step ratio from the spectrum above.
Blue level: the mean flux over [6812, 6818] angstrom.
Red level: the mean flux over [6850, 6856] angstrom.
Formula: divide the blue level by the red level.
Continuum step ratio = 1.062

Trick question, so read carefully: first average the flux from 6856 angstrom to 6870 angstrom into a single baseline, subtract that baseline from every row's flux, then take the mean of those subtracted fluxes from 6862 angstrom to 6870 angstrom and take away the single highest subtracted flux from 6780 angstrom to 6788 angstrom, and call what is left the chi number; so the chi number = -2.2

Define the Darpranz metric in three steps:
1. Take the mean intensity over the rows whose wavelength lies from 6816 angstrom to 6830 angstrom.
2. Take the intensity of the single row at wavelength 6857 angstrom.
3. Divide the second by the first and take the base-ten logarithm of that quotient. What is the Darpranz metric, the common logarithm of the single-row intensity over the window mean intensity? 0.03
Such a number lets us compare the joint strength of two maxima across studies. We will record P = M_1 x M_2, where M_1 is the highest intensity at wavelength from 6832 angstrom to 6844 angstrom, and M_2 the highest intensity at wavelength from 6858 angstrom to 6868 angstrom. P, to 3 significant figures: 182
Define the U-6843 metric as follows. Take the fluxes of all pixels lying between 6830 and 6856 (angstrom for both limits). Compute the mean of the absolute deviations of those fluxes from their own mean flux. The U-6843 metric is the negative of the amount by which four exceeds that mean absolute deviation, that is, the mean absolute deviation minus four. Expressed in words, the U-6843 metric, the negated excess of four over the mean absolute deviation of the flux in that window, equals -3.07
